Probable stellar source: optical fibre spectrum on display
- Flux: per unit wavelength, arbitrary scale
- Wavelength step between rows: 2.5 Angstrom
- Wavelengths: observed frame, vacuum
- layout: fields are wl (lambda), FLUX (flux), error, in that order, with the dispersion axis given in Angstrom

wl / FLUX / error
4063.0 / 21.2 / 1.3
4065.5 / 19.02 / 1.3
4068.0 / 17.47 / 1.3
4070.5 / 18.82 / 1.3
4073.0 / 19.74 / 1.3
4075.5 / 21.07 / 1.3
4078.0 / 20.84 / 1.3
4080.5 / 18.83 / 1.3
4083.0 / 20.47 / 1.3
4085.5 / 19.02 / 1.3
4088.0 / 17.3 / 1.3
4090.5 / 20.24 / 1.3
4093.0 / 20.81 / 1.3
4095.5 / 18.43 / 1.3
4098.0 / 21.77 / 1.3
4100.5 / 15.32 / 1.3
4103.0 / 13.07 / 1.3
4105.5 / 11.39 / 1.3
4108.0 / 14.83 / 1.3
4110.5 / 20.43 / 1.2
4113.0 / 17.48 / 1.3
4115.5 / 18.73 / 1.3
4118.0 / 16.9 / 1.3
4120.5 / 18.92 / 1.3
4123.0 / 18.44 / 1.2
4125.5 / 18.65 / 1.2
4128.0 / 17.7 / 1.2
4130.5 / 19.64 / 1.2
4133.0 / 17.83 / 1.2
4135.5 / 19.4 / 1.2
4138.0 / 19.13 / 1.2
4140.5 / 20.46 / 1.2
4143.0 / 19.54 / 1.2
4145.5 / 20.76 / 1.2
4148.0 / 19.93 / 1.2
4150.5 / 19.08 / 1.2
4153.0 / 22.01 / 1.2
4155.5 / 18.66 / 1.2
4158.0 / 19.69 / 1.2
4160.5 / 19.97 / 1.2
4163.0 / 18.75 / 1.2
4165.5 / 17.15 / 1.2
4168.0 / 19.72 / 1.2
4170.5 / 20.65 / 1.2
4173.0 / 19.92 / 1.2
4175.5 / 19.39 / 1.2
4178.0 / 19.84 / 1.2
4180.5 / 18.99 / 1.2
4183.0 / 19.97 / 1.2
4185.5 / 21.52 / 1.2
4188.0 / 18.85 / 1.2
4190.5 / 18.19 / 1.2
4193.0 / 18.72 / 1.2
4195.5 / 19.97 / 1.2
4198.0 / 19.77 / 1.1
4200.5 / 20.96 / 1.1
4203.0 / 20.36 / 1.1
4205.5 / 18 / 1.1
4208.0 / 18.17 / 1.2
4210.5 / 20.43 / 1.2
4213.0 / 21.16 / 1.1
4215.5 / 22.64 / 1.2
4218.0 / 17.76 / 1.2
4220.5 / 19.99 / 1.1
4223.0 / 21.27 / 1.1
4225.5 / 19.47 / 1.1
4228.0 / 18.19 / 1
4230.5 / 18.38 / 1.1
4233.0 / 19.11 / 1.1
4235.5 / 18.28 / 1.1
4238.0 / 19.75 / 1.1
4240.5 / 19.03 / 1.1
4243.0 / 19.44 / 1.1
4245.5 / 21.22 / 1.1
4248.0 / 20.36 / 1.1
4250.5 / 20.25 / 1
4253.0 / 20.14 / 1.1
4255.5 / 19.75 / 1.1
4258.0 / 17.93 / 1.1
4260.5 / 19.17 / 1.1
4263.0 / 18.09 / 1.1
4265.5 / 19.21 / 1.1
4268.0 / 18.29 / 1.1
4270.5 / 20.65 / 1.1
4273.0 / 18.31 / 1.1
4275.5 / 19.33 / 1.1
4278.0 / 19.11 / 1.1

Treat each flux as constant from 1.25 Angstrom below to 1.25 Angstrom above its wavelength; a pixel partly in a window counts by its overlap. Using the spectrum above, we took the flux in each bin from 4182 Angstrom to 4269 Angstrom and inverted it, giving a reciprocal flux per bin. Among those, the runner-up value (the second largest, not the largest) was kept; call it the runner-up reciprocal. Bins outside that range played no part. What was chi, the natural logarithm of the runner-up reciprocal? -2.89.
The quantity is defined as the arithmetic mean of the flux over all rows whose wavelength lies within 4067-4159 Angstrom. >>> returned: 18.7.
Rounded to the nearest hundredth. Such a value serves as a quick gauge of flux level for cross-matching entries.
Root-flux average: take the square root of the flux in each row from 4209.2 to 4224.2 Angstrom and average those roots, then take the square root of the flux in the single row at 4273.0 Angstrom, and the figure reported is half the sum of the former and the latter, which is 4.40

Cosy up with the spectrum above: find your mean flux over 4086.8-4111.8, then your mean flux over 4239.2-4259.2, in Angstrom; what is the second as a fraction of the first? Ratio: 1.139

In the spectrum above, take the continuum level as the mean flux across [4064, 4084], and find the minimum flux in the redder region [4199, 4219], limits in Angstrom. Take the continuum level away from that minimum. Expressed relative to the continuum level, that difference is -0.091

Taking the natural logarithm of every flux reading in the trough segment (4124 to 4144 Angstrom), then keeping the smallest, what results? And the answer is 2.874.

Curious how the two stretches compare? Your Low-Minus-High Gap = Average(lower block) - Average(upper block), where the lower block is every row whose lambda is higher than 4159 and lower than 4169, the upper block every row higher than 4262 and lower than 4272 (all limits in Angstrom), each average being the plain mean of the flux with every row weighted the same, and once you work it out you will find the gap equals -0.2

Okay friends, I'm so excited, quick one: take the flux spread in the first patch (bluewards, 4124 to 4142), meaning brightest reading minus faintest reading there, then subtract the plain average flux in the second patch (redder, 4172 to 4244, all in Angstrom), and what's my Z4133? -16.8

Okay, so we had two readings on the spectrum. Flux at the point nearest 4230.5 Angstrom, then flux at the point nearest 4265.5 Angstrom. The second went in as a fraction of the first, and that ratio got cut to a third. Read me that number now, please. 0.35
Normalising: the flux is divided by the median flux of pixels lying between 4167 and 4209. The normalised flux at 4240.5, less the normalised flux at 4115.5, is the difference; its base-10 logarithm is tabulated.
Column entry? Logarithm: -1.8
